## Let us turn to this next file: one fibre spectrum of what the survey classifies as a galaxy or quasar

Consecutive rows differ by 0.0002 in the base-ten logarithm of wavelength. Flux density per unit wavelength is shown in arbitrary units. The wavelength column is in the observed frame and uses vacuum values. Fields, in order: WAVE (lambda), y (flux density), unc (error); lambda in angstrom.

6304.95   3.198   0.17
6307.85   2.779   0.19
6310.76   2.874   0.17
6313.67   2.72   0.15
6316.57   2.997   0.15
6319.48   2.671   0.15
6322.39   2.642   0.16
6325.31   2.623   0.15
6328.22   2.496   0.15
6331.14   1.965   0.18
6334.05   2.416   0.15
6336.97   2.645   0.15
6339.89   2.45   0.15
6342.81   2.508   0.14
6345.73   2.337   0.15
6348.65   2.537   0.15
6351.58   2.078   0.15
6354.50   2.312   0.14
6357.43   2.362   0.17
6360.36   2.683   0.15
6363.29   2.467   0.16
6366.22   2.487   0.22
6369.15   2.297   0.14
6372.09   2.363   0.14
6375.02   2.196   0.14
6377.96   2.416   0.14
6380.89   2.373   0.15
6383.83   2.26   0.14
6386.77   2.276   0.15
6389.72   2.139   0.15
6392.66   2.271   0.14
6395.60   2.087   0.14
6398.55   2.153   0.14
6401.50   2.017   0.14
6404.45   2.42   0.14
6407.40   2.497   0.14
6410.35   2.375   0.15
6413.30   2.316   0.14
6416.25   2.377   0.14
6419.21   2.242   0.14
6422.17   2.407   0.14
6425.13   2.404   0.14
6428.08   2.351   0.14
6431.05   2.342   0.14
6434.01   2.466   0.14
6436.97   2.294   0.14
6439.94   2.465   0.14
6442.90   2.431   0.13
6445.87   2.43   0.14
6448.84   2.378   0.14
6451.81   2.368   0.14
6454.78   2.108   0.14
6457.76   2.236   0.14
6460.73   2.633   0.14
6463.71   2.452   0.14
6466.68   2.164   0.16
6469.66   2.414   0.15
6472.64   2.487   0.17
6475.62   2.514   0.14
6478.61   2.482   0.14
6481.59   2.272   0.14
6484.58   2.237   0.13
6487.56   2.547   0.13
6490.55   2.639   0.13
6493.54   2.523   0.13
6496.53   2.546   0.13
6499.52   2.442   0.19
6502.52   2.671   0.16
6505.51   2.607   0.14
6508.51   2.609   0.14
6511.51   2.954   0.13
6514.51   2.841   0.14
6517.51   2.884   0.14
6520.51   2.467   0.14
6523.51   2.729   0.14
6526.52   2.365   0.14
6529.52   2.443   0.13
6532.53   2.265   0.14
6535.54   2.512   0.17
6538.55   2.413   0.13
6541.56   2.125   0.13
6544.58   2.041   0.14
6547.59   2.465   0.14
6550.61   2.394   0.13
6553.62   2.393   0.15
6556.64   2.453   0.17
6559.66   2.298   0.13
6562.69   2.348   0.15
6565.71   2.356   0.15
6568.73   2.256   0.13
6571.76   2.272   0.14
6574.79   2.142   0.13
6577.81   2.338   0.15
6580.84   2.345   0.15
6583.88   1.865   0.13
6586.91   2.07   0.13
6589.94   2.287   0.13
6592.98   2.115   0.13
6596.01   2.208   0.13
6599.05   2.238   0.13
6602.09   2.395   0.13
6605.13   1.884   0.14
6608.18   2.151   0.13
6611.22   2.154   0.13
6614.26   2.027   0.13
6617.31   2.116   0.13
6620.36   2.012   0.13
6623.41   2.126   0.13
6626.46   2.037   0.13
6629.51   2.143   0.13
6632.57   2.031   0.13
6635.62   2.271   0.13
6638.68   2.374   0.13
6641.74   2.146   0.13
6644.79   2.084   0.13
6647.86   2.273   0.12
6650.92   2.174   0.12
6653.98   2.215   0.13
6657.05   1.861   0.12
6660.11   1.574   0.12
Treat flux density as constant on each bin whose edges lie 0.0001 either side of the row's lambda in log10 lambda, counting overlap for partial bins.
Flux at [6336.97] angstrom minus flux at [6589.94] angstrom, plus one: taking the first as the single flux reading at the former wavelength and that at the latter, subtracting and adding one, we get 1.36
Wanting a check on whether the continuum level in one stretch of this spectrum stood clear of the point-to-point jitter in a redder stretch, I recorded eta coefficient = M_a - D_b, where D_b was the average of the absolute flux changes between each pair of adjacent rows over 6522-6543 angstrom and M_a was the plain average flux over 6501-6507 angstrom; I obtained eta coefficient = 2.43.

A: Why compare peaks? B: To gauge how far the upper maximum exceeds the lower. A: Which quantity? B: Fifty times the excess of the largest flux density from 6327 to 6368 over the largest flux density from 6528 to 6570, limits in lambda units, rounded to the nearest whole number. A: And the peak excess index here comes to 9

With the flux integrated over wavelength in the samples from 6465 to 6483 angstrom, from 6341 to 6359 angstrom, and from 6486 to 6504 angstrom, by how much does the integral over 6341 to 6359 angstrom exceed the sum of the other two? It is -47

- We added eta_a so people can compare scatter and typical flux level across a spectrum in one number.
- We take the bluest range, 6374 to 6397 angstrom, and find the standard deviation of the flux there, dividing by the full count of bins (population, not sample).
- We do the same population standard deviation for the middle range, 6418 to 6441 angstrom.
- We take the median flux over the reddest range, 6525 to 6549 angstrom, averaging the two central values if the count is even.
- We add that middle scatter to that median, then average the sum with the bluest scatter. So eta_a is 1.28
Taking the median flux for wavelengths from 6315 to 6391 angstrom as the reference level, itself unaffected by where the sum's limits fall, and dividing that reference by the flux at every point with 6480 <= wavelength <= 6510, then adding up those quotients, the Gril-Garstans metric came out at 10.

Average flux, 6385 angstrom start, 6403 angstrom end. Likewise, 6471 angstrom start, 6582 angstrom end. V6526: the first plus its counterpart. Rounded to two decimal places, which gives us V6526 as 4.61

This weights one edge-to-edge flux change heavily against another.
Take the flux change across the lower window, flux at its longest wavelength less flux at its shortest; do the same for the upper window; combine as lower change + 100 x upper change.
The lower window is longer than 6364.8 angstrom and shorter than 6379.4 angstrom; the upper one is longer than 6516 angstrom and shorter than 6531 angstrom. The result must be -44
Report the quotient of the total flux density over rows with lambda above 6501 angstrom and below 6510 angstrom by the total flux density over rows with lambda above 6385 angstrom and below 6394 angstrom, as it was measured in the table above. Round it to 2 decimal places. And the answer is 1.18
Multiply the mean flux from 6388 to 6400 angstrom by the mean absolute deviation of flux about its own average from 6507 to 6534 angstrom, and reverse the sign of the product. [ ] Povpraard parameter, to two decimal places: -0.45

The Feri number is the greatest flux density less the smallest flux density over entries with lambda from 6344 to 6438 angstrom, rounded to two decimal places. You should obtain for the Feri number 0.67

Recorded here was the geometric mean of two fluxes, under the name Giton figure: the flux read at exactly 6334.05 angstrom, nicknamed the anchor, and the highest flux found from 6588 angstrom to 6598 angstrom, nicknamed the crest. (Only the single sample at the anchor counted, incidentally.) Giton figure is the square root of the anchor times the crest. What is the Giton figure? 2.35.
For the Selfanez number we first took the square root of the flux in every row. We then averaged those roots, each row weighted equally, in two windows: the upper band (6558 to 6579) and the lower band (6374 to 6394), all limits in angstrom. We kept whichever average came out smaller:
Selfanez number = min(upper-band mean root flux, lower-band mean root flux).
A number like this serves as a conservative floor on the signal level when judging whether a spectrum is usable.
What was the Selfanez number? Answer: 1.51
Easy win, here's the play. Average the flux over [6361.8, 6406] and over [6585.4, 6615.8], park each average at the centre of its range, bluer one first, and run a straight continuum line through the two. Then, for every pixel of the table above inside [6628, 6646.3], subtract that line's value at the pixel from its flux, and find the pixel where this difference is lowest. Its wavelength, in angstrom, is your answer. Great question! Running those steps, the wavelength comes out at 6632.57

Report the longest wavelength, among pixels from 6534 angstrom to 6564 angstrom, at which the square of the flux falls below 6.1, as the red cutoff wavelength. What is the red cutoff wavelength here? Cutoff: 6562.69 angstrom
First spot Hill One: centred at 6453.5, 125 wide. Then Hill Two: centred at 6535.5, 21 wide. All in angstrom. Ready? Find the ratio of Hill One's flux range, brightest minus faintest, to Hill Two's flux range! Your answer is 1.99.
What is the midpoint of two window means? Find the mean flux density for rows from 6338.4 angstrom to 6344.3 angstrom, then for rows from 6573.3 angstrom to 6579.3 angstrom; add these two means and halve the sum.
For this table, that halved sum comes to 2.36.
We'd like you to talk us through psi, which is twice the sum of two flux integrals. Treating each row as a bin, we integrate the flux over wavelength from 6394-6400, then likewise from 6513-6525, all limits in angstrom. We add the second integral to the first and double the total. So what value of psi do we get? 91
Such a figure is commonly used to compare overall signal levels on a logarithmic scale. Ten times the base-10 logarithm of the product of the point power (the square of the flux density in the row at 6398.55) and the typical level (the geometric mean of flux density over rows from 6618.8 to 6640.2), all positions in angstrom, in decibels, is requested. 10.0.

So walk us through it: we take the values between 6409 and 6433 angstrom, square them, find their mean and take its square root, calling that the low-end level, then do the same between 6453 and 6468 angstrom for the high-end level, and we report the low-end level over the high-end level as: 1.01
